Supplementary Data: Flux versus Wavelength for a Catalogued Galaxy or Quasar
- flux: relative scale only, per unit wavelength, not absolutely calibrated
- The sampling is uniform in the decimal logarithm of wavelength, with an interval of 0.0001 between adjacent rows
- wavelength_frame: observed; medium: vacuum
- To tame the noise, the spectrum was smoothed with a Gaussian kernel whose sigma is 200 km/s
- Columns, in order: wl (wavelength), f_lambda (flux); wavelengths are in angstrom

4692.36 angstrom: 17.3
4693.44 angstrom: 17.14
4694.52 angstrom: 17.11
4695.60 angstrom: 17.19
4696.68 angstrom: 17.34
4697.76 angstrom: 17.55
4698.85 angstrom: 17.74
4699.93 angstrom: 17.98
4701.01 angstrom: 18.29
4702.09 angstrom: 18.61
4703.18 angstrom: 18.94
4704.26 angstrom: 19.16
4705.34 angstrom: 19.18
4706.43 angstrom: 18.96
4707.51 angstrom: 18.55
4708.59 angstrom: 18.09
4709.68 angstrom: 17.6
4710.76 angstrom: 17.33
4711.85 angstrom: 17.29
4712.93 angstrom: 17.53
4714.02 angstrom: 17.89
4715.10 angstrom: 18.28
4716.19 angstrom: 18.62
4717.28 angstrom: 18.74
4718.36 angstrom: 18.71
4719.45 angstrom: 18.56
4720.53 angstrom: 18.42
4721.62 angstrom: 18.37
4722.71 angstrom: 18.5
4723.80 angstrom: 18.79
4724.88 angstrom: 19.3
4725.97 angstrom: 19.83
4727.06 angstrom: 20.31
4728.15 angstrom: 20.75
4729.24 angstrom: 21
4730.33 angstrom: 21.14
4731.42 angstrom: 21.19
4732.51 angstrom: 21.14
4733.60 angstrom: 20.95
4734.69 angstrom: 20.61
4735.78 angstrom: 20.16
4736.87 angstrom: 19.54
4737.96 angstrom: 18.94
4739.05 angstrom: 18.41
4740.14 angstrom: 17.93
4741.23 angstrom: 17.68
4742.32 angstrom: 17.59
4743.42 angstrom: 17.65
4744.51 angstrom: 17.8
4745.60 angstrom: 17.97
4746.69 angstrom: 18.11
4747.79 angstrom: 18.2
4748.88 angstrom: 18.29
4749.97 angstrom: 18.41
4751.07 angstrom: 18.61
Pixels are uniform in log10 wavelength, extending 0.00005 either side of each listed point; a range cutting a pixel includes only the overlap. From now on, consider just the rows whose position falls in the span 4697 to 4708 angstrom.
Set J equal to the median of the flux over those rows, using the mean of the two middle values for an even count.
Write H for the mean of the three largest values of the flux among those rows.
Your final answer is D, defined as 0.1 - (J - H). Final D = 0.62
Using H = 19.1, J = 18.6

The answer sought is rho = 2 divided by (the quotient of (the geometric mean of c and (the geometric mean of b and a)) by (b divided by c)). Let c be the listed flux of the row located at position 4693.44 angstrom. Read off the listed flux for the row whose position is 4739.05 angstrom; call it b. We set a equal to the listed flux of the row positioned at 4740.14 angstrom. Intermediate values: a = 17.93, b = 18.41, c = 17.14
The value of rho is 0.122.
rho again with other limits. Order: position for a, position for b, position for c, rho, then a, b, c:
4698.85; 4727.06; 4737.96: 0.113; 17.74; 20.31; 18.94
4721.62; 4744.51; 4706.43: 0.101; 18.37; 17.8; 18.96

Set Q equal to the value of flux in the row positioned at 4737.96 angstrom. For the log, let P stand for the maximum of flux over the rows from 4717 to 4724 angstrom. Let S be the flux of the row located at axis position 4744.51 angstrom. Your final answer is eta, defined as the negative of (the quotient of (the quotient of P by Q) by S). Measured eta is -0.056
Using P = 18.79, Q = 18.94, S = 17.8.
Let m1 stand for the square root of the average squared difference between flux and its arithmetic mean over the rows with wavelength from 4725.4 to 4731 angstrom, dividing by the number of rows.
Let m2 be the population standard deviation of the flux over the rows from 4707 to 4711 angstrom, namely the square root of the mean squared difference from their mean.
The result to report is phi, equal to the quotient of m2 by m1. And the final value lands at 1.0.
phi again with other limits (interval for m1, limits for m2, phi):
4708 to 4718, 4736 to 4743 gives 1.4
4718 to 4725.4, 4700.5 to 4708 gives 1.1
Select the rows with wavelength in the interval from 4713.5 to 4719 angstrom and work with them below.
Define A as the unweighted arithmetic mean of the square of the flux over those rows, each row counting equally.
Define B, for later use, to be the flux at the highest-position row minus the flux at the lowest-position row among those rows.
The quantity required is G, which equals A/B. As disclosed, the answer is 415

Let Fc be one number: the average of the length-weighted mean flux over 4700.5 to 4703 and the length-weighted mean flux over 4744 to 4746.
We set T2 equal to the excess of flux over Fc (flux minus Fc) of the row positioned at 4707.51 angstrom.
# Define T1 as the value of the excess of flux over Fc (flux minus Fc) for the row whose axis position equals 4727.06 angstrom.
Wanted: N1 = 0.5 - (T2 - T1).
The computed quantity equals 2.3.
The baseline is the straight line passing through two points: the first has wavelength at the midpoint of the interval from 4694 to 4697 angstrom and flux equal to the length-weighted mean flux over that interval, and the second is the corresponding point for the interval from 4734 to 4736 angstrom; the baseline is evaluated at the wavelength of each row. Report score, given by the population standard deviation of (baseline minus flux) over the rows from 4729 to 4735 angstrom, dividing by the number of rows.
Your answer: 0.316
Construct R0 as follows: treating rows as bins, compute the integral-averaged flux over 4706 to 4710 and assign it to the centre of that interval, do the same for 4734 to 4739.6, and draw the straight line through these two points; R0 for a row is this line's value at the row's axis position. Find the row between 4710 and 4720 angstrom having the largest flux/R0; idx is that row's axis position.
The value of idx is 4717.28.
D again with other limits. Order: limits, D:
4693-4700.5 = 0.52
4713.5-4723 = 0.29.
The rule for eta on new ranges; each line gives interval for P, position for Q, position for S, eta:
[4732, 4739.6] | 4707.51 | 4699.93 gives -0.063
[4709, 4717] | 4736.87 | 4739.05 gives -0.052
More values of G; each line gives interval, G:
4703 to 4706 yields 1519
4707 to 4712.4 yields -251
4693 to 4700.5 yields 362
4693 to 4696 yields 5880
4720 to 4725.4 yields 396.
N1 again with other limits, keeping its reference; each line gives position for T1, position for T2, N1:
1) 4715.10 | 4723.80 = 0.0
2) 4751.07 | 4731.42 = -2.1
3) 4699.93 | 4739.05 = 0.1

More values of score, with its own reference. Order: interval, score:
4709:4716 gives 0.248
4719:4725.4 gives 0.224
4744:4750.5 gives 0.053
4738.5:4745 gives 0.399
